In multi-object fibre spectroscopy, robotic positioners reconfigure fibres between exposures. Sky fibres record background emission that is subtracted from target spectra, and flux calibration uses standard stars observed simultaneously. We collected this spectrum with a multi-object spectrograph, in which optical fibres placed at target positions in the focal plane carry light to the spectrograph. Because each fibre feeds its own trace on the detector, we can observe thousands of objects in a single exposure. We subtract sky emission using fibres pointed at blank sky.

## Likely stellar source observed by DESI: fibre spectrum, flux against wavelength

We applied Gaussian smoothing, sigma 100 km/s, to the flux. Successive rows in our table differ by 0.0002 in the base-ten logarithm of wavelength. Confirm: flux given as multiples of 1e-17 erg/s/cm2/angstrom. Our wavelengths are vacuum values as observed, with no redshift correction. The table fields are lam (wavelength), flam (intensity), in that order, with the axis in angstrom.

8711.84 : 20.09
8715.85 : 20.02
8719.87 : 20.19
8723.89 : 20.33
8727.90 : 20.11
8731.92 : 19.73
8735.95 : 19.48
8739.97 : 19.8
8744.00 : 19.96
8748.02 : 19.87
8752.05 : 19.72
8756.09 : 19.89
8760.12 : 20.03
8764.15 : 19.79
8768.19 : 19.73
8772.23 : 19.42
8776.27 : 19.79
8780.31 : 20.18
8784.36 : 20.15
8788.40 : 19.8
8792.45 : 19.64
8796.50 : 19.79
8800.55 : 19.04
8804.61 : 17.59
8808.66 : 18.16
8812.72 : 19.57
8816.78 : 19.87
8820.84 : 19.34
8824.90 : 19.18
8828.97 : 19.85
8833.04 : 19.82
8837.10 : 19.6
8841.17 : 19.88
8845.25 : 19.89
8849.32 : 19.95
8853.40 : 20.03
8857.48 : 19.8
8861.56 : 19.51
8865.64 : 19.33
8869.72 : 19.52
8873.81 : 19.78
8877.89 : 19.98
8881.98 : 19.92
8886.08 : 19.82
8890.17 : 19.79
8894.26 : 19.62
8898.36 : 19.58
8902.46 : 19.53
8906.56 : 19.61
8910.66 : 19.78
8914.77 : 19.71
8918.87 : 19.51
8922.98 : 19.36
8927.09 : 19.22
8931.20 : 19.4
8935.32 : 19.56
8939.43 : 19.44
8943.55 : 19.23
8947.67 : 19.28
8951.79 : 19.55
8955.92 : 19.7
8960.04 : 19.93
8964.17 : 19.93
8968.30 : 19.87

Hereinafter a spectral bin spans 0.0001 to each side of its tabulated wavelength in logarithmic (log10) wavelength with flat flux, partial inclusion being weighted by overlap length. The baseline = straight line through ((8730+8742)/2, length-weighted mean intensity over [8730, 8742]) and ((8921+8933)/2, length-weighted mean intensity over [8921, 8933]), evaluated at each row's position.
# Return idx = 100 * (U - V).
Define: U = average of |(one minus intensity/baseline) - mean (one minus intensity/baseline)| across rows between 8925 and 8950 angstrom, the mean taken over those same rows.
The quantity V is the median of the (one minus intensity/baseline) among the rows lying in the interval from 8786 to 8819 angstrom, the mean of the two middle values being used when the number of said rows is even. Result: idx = 0.9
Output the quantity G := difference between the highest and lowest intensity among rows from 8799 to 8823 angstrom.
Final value 2.3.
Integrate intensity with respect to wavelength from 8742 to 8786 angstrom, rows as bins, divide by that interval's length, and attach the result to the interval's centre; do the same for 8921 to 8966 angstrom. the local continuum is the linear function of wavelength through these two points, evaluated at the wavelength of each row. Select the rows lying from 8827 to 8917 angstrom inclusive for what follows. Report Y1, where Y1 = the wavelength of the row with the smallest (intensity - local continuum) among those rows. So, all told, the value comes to 8865.64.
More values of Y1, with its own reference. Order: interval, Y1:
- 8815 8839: 8824.90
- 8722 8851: 8804.61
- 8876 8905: 8902.46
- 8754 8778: 8772.23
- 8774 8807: 8804.61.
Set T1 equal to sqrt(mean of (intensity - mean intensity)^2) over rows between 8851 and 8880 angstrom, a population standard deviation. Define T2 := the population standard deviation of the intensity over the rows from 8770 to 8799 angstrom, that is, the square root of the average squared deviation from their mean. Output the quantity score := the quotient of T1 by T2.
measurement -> 0.97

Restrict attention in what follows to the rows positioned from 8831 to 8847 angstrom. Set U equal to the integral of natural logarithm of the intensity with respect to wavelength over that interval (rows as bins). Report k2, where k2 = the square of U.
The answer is 2281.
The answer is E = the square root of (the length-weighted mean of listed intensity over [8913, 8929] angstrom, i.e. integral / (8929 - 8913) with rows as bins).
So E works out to 4.41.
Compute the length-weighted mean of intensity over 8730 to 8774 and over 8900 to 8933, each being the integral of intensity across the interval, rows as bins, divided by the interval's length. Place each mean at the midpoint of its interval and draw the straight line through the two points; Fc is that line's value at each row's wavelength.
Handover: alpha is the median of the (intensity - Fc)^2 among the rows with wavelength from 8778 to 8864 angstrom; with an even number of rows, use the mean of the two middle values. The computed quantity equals 0.06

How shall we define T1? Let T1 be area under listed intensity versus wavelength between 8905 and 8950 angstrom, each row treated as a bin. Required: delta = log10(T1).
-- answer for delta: 2.94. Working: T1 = 876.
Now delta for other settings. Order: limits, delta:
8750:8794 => 2.94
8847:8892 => 2.95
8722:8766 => 2.94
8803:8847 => 2.93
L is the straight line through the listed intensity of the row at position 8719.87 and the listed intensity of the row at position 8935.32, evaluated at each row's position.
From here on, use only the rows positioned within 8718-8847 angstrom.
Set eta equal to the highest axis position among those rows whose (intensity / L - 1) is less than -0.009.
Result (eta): 8837.10 angstrom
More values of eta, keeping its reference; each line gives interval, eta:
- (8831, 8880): 8869.72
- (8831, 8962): 8947.67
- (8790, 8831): 8824.90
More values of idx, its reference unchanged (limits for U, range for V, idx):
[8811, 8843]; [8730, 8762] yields 2.1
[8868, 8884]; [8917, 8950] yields 1.1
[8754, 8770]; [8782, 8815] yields 0.8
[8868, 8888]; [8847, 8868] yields 2.5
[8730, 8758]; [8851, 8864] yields 2.4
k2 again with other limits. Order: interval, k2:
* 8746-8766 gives 3575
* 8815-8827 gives 1268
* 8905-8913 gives 568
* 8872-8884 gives 1289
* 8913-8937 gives 5075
